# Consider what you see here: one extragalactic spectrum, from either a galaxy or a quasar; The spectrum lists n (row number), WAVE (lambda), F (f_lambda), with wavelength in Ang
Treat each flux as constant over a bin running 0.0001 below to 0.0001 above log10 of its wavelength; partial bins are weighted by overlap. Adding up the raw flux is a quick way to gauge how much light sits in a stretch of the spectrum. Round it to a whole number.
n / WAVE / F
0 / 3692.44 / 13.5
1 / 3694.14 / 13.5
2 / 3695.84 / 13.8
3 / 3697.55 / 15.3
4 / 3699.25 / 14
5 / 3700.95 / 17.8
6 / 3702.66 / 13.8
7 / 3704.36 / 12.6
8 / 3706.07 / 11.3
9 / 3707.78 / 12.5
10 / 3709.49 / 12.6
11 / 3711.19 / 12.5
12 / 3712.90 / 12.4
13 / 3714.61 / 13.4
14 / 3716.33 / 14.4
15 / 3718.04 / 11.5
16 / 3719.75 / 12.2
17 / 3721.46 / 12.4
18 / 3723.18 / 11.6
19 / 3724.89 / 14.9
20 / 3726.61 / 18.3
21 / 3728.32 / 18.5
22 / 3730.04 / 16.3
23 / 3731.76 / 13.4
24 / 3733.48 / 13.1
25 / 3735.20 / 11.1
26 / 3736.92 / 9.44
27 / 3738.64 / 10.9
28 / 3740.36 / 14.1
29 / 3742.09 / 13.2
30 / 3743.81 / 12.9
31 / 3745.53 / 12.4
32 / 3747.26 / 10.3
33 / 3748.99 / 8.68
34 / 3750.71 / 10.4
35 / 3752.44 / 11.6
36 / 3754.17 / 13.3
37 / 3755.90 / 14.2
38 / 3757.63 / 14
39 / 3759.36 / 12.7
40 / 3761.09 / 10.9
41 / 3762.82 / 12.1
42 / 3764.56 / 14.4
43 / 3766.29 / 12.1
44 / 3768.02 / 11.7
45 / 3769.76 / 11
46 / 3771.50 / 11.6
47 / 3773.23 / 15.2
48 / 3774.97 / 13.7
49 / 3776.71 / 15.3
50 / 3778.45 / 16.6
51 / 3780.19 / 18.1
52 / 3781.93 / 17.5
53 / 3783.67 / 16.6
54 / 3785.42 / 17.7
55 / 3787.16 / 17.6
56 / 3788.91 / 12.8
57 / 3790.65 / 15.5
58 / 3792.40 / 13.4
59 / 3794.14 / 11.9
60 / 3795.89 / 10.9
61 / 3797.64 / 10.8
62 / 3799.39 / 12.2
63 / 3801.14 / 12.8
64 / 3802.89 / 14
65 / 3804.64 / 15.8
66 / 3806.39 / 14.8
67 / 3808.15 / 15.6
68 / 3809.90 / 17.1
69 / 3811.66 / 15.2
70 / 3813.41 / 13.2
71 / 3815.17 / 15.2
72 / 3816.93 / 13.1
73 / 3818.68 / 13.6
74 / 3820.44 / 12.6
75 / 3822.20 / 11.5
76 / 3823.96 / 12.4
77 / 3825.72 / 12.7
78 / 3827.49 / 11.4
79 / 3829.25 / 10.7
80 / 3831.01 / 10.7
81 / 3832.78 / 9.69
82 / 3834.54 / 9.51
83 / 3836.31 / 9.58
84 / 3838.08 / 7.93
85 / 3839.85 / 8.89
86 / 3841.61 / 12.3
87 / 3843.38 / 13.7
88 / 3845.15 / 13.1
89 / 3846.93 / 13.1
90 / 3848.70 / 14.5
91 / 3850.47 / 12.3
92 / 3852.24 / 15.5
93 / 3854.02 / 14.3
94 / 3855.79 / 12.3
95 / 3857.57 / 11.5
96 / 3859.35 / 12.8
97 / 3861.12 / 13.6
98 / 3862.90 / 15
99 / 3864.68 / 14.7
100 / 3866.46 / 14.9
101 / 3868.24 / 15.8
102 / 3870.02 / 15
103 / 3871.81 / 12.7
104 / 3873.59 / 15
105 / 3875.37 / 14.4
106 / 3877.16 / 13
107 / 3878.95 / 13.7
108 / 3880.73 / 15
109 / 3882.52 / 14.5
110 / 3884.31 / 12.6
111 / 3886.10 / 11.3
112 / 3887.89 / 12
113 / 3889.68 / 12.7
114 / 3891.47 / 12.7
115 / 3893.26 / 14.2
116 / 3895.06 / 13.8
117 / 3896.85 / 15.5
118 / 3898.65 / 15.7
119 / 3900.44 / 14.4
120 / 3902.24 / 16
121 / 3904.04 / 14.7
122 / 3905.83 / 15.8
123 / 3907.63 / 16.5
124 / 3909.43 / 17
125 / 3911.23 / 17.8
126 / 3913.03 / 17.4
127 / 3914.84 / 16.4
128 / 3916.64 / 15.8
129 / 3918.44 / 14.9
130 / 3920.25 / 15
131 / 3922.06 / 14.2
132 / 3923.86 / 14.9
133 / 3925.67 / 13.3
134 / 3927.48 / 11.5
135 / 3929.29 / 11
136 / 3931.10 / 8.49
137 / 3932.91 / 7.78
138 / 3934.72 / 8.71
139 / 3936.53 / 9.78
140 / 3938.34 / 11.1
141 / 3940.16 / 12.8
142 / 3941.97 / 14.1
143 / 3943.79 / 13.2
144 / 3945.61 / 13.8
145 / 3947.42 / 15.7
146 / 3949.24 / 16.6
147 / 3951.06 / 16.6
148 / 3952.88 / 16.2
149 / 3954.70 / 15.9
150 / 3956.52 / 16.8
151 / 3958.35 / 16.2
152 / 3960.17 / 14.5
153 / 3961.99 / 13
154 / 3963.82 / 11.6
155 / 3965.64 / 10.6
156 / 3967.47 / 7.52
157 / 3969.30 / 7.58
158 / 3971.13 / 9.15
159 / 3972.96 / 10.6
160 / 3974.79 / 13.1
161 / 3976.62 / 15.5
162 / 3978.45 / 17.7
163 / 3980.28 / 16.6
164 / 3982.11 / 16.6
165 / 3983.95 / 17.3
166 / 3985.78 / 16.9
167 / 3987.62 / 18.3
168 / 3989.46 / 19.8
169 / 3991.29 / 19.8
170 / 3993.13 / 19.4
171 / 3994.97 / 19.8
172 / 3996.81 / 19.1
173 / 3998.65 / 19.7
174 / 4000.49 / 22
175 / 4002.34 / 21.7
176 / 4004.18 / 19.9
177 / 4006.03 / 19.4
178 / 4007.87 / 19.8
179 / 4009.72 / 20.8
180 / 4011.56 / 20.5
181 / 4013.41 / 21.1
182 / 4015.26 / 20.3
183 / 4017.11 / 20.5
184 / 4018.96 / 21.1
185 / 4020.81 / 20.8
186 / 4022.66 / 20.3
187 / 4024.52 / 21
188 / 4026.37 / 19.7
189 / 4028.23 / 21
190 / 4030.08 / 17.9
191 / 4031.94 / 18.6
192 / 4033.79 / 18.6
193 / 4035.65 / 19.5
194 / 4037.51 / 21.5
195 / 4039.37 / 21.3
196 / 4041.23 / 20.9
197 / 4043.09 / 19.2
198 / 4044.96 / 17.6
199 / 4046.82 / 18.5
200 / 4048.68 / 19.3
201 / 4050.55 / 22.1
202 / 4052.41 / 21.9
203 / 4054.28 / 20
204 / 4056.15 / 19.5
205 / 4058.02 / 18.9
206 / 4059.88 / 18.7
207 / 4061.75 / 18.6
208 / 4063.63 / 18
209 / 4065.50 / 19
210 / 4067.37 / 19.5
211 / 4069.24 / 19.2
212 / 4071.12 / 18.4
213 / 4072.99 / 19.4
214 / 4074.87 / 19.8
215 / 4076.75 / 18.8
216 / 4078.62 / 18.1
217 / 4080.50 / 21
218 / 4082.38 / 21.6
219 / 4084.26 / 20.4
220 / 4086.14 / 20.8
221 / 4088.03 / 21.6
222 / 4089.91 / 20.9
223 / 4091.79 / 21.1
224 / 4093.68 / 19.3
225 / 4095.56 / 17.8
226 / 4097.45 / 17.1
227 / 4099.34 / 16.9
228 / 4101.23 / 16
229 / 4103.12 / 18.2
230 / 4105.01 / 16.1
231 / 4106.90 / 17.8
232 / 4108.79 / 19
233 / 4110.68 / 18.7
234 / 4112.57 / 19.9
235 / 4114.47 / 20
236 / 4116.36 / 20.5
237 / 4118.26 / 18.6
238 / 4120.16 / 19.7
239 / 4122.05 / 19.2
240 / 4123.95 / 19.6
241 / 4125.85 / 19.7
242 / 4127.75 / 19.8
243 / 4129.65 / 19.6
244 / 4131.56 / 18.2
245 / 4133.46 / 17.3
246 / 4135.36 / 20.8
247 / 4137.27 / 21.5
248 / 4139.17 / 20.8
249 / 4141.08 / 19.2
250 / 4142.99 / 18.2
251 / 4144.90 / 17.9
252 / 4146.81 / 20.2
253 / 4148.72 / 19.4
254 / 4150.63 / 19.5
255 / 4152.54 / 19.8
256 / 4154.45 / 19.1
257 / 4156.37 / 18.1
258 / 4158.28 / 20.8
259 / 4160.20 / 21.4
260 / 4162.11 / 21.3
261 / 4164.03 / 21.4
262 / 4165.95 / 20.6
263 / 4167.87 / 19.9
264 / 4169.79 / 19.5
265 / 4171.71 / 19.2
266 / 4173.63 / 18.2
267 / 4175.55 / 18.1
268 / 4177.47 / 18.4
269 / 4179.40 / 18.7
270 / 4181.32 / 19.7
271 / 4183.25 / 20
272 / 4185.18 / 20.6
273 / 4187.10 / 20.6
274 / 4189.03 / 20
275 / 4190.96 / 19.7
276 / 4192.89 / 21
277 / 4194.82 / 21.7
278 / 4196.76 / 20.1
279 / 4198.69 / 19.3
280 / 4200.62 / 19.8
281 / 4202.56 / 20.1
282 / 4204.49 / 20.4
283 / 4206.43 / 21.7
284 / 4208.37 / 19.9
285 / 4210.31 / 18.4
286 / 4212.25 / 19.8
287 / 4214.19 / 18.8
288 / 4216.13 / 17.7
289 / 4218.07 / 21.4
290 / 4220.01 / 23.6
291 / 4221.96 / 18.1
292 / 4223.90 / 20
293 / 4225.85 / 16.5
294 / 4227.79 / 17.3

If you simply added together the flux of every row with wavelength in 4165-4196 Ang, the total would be 316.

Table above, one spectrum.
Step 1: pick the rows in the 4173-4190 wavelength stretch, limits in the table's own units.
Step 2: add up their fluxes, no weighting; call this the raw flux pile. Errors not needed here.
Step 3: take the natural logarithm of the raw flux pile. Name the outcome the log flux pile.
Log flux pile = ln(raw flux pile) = 5.16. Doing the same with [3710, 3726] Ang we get 4.75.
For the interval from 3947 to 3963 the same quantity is 4.95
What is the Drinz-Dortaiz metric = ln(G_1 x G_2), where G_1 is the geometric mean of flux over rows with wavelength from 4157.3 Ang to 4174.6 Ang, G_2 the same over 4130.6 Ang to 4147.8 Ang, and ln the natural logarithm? 5.97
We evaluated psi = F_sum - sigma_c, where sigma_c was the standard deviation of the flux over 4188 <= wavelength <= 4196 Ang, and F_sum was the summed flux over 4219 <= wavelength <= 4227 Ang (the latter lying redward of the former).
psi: 77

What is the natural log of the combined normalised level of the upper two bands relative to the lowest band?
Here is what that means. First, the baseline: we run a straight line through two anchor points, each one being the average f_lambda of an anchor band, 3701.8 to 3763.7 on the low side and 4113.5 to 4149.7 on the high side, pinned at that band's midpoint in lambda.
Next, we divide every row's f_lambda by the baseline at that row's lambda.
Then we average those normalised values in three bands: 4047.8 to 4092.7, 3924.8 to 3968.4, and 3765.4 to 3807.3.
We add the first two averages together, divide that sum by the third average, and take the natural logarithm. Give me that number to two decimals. 0.58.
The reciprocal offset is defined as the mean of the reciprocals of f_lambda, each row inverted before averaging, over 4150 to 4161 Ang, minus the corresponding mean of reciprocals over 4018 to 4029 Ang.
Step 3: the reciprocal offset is 0.00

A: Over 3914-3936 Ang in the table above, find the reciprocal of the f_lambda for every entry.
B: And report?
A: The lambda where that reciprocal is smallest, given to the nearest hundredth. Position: 3914.84 Ang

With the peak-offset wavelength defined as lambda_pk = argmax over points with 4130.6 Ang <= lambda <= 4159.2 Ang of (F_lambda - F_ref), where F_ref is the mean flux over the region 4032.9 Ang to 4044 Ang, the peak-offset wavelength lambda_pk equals 4137.27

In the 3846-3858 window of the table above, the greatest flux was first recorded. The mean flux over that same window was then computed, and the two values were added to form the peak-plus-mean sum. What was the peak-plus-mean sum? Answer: 28.9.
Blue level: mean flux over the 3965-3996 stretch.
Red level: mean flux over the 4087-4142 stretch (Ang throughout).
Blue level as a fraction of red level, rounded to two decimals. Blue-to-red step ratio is 0.79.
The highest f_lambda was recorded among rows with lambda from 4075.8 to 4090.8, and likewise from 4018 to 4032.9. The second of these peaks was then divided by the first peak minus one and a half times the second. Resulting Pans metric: -2.1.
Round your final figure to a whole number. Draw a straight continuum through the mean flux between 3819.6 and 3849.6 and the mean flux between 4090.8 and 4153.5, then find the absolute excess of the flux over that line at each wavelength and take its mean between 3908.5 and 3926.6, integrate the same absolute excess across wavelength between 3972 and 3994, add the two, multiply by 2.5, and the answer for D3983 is 145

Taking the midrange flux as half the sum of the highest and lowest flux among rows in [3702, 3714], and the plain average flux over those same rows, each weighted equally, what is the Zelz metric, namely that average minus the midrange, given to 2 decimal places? -0.02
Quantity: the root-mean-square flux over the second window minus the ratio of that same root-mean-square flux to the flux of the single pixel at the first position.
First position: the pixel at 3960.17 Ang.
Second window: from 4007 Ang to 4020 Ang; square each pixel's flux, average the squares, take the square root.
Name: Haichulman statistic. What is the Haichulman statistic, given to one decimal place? 19.2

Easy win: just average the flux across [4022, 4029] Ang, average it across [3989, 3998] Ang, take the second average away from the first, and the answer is 0.9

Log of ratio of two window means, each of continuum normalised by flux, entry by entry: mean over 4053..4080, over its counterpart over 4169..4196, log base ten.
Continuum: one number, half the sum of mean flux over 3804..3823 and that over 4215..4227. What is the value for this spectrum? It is 0.01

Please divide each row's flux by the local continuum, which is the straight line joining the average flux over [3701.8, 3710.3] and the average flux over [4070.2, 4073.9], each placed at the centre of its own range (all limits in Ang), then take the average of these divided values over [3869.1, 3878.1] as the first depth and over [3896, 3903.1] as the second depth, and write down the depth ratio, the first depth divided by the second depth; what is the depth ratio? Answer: 0.94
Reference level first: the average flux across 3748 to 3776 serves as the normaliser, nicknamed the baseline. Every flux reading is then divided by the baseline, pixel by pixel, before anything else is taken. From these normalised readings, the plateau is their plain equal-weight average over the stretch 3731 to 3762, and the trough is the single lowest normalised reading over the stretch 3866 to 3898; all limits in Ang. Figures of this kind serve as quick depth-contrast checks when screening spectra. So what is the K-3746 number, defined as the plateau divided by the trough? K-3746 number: 1.1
